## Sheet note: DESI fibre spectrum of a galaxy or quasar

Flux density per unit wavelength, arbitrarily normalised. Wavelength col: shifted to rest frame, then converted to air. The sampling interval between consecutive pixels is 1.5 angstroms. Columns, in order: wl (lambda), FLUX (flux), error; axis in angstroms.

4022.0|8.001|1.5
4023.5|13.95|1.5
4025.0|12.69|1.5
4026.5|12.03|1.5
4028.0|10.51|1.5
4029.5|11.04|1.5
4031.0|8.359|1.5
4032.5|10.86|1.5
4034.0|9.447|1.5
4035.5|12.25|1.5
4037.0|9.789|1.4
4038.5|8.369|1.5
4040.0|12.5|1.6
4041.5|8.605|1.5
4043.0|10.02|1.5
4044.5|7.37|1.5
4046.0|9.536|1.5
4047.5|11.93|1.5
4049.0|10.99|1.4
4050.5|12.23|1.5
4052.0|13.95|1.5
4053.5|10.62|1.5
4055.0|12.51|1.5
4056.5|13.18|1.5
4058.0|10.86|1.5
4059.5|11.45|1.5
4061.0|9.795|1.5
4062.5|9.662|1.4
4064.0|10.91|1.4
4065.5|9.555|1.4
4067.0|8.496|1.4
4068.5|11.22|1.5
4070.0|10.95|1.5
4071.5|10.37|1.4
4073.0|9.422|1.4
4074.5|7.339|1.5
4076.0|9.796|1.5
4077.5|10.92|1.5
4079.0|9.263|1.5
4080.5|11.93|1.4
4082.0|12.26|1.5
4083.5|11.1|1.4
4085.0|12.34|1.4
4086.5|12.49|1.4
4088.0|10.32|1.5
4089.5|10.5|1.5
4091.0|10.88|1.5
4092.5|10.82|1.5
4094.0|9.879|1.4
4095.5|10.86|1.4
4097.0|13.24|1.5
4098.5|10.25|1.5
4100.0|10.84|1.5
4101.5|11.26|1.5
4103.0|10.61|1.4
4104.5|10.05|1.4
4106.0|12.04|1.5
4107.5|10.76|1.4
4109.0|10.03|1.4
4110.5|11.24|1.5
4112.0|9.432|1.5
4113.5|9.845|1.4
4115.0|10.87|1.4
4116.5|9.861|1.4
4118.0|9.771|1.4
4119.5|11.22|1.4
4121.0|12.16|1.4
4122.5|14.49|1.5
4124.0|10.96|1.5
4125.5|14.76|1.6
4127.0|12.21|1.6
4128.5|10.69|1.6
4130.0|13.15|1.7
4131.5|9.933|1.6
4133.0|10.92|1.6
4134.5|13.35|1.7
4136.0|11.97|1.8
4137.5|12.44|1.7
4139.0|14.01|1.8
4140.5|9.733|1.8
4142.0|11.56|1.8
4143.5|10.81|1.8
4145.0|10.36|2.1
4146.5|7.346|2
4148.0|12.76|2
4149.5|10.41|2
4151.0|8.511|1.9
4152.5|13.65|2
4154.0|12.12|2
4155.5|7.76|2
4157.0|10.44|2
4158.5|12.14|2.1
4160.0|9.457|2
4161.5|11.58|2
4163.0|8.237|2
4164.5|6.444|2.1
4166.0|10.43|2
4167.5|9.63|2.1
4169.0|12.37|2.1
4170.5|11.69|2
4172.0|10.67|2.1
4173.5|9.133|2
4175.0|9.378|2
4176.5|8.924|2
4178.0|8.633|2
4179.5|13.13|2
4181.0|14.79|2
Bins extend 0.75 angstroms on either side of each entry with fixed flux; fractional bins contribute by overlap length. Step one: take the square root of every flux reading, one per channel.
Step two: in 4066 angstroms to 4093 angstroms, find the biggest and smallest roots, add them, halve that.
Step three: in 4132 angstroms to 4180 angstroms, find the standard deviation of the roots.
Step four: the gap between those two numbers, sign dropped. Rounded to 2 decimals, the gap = 2.82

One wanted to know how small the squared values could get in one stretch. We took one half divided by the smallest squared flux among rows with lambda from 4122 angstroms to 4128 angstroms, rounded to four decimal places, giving 0.0042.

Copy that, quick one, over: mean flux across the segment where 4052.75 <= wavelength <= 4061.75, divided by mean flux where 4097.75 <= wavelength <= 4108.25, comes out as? 1.05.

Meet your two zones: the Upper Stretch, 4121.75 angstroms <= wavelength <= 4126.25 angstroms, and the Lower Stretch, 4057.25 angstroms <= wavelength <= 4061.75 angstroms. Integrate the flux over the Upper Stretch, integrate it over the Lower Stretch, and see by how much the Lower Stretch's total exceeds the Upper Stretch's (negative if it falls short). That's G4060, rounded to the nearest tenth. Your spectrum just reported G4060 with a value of -12.2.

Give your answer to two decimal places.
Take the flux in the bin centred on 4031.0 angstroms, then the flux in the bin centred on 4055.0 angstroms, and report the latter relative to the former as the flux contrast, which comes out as 1.50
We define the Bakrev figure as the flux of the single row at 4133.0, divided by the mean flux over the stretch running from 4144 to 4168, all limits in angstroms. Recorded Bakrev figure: 1.08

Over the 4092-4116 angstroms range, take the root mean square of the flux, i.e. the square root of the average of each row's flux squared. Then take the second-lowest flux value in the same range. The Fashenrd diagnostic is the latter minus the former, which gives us -0.9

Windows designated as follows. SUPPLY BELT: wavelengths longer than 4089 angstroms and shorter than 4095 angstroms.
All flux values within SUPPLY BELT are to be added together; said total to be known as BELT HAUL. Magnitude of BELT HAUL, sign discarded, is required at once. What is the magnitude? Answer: 42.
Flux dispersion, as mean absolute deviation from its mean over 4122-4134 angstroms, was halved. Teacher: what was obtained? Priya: 0.76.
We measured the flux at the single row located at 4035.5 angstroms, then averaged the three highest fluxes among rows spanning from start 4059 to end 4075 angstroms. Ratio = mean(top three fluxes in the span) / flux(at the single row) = 0.91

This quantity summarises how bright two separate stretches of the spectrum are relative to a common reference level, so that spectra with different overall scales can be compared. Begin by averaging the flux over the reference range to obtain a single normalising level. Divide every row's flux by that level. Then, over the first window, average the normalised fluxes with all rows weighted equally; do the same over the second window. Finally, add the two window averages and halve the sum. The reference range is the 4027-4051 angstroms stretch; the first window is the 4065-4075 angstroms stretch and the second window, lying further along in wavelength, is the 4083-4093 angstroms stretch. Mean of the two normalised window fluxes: 1.02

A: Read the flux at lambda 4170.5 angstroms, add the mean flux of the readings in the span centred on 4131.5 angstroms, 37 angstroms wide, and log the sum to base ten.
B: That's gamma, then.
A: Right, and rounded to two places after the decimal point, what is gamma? 1.36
